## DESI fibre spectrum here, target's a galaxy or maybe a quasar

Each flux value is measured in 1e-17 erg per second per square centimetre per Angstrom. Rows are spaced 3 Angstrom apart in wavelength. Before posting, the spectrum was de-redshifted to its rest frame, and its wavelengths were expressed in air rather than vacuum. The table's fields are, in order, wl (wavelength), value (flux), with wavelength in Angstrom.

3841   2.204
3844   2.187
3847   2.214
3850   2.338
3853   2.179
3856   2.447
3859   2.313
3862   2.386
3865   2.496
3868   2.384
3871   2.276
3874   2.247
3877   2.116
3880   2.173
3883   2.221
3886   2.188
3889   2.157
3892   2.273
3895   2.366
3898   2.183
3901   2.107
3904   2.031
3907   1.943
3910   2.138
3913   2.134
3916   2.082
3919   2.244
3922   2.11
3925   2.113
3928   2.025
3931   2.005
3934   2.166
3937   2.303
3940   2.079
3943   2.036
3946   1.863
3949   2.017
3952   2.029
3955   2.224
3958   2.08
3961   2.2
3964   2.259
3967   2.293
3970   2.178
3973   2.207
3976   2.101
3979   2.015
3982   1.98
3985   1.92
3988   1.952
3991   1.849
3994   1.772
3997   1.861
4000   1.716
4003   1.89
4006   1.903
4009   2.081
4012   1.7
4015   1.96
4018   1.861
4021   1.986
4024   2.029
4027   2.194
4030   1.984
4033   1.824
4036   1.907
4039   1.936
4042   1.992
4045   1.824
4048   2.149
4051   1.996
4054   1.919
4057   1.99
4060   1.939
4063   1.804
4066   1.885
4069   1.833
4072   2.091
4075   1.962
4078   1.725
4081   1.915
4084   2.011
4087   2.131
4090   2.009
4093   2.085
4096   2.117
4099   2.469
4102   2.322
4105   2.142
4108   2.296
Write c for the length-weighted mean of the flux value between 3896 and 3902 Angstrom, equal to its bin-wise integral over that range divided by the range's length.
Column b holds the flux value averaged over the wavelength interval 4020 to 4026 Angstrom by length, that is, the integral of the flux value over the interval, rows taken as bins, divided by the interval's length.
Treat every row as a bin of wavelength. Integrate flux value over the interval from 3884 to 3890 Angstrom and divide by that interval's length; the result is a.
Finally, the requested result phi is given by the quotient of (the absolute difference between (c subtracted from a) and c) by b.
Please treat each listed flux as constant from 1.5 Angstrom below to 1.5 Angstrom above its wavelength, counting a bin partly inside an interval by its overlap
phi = 1.1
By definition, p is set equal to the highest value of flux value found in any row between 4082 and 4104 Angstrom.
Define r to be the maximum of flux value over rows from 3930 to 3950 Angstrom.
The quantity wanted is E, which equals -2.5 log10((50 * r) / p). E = -4.17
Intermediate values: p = 2.469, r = 2.303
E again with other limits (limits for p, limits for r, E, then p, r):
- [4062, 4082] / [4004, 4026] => -4.24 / 2.091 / 2.081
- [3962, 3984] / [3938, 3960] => -4.21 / 2.293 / 2.224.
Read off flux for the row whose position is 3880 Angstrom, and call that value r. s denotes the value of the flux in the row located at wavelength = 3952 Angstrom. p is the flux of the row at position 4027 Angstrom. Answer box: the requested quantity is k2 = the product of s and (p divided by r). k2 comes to 2.05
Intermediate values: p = 2.194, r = 2.173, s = 2.029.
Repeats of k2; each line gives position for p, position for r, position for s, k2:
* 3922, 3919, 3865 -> 2.35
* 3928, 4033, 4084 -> 2.23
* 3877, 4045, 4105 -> 2.48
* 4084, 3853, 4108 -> 2.12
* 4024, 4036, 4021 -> 2.11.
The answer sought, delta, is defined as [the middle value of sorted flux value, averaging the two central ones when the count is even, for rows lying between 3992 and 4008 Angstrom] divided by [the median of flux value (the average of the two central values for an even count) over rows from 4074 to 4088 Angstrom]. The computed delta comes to 0.95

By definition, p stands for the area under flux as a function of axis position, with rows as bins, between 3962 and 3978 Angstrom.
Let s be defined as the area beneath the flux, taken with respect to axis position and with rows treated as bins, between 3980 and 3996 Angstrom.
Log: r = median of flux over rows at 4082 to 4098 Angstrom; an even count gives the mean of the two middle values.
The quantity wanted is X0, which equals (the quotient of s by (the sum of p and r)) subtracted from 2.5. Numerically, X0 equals 1.69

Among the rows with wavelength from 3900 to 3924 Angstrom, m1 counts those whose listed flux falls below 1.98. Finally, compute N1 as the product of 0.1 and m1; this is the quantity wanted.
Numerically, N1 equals 0.10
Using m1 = 1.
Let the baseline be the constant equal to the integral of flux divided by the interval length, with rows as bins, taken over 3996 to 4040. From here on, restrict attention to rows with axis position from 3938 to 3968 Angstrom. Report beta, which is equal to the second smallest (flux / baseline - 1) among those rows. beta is 0.05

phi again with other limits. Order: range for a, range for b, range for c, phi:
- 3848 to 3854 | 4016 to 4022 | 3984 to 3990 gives 0.8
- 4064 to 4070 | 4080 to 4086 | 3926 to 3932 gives 1.1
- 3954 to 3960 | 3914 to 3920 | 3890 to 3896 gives 1.1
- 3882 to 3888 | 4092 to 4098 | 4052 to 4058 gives 0.8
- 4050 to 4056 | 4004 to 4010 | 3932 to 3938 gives 1.2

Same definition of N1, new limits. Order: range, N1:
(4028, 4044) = 0.30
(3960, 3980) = 0.00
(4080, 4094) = 0.10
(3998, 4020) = 0.60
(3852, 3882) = 0.00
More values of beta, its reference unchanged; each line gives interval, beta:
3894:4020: -0.11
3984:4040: -0.11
